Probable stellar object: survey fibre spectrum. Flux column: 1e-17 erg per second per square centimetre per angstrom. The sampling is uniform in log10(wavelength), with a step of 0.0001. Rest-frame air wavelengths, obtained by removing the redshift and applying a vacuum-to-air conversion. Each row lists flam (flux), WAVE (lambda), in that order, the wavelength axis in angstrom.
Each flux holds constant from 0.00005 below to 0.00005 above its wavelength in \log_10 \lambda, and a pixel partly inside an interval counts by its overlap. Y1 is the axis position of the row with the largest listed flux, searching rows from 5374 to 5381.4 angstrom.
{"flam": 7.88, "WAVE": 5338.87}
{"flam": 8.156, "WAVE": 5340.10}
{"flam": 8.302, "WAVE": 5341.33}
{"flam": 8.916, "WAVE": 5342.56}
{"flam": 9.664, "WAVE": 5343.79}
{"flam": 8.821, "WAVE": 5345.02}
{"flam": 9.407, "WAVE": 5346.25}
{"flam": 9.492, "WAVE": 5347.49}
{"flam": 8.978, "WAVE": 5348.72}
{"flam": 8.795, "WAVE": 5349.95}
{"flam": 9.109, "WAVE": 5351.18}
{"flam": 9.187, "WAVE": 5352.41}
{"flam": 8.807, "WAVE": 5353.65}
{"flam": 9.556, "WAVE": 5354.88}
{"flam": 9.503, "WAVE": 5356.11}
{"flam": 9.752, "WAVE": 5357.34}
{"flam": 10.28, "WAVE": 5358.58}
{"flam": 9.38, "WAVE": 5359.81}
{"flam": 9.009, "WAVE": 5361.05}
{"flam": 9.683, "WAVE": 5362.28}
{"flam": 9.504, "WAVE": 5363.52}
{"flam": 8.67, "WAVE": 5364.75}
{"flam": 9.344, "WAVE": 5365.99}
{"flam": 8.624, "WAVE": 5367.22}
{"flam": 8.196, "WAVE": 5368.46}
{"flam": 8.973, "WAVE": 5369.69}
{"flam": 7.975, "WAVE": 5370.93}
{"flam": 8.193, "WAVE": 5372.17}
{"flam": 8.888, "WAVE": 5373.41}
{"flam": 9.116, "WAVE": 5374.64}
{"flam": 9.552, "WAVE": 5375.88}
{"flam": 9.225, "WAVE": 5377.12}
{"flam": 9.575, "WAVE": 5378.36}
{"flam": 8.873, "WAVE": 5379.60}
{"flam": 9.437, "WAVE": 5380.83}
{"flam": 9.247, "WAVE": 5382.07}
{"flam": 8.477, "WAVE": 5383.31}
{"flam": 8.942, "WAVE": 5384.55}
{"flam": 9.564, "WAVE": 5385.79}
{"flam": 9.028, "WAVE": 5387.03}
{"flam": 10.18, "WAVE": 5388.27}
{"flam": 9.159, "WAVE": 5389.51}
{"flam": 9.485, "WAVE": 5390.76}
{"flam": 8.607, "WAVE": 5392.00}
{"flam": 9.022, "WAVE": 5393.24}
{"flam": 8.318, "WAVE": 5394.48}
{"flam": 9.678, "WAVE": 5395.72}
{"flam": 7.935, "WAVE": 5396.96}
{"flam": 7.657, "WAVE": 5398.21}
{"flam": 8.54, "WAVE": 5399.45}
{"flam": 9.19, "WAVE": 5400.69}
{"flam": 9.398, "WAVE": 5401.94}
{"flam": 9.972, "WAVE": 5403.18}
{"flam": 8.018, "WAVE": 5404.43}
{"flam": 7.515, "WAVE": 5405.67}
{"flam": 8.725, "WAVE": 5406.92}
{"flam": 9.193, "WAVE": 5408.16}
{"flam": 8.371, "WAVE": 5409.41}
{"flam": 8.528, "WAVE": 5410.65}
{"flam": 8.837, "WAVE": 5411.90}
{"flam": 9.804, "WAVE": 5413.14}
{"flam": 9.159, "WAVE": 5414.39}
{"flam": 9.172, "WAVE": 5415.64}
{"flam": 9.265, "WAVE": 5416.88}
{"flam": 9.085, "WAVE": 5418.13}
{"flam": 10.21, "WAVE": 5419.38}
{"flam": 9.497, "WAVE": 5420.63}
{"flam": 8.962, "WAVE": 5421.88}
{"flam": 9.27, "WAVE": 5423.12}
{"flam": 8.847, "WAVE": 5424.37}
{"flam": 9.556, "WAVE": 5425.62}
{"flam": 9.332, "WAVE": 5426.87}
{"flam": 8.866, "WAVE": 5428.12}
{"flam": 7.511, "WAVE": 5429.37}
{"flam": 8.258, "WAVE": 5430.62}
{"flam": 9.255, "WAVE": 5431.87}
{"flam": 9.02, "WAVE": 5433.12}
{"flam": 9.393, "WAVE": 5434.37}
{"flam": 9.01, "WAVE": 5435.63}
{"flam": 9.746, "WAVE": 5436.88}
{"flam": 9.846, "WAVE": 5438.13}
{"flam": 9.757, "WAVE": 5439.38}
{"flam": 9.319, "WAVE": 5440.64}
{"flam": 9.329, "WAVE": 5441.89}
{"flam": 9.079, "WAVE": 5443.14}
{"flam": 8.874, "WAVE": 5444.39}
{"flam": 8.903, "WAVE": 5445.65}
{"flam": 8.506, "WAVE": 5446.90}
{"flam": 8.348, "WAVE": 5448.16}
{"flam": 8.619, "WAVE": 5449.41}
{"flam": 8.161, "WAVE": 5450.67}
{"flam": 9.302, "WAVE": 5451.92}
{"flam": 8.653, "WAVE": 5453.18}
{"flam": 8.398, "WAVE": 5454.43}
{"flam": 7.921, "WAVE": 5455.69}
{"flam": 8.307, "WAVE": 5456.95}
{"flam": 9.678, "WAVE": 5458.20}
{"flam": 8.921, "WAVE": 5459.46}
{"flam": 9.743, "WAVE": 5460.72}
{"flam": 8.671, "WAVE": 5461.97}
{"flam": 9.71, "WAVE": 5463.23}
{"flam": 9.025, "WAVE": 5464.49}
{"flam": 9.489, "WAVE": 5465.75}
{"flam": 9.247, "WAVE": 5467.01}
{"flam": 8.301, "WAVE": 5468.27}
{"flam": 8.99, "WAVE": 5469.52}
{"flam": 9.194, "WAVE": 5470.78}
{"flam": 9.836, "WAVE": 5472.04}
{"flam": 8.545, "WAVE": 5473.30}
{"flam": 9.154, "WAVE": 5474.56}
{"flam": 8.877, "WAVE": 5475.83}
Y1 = 5378.36 angstrom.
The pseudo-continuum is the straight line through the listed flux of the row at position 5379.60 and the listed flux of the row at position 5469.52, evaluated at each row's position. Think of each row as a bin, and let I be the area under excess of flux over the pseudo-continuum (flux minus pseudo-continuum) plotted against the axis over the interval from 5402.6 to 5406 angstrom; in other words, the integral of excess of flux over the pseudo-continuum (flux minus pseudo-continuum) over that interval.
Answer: -1.15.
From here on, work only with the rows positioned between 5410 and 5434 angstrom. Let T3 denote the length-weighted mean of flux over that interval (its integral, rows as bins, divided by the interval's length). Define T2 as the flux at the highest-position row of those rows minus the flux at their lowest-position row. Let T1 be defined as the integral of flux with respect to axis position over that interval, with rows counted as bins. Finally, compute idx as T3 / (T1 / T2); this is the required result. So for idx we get 0.02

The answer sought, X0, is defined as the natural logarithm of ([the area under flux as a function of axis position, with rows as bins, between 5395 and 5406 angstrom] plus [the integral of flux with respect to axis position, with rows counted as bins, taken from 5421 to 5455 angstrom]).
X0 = 6.0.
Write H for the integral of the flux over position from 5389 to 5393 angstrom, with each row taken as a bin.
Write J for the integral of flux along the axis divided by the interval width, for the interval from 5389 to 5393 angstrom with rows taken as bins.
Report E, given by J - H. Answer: -27.2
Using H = 36.3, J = 9.1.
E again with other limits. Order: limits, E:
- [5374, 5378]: -27.9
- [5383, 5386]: -17.9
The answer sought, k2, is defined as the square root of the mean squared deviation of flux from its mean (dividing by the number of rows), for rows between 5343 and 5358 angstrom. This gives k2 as 0.34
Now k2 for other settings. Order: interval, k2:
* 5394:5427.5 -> 0.67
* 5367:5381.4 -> 0.52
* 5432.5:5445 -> 0.33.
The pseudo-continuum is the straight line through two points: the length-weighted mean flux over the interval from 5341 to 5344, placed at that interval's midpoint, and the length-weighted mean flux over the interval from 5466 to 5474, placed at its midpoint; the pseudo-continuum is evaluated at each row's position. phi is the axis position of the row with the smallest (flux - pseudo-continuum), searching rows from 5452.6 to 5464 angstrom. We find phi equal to 5455.69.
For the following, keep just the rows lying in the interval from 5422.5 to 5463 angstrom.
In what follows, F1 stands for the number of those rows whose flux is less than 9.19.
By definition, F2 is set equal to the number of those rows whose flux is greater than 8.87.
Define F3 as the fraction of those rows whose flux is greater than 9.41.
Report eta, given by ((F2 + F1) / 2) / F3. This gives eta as 101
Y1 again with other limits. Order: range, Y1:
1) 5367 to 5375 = 5374.64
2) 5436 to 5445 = 5438.13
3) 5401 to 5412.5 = 5403.18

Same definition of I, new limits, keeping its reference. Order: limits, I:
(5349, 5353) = 0.76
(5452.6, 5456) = -2.09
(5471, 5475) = 0.75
